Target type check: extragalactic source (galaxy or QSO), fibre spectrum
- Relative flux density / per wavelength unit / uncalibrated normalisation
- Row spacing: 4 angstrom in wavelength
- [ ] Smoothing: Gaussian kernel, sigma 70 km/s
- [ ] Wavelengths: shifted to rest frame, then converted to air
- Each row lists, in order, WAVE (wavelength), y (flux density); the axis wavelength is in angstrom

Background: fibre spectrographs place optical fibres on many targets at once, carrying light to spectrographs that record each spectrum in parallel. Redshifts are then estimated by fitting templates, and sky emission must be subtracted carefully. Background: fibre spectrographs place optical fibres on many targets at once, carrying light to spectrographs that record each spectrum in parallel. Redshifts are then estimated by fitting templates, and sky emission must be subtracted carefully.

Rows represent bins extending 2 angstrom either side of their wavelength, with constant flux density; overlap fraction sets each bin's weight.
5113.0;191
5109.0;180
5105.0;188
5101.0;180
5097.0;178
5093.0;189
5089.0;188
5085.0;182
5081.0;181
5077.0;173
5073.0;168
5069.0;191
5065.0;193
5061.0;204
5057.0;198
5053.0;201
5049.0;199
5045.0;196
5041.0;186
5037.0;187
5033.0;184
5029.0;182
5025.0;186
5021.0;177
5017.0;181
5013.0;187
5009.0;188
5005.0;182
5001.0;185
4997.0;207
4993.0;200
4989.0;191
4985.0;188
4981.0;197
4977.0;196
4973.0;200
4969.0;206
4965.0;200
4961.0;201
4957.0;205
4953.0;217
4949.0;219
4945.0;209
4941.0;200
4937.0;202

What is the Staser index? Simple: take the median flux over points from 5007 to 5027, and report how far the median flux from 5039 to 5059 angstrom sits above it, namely 12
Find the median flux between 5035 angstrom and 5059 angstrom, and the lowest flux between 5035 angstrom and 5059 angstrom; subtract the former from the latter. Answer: -11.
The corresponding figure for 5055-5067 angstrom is -5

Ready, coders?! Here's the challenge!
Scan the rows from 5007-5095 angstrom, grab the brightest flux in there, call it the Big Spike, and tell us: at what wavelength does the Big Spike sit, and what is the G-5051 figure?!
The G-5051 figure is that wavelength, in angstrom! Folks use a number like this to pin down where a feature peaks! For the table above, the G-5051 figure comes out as 5061.0 angstrom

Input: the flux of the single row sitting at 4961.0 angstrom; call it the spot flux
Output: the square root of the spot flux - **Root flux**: 14.2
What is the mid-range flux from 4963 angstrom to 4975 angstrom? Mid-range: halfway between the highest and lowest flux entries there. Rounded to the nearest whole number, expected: 203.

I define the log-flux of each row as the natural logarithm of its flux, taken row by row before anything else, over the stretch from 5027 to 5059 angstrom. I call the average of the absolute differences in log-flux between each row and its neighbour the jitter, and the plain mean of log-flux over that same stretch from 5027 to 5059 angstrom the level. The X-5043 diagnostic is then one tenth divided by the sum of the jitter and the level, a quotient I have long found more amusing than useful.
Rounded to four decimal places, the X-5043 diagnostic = 0.0190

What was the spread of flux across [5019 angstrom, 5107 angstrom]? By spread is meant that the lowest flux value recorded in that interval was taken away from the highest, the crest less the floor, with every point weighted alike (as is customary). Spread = 36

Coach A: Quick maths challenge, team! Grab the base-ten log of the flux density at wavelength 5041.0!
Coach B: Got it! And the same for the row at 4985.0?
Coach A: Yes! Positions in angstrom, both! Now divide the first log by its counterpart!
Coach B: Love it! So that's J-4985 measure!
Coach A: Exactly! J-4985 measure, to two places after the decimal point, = 1.00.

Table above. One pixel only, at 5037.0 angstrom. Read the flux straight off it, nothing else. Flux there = 187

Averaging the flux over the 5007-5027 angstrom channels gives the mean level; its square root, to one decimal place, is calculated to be 13.6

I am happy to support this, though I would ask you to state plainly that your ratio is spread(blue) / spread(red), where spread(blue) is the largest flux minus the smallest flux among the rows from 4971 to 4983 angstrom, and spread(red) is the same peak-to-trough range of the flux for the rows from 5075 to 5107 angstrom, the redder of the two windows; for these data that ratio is 0.25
